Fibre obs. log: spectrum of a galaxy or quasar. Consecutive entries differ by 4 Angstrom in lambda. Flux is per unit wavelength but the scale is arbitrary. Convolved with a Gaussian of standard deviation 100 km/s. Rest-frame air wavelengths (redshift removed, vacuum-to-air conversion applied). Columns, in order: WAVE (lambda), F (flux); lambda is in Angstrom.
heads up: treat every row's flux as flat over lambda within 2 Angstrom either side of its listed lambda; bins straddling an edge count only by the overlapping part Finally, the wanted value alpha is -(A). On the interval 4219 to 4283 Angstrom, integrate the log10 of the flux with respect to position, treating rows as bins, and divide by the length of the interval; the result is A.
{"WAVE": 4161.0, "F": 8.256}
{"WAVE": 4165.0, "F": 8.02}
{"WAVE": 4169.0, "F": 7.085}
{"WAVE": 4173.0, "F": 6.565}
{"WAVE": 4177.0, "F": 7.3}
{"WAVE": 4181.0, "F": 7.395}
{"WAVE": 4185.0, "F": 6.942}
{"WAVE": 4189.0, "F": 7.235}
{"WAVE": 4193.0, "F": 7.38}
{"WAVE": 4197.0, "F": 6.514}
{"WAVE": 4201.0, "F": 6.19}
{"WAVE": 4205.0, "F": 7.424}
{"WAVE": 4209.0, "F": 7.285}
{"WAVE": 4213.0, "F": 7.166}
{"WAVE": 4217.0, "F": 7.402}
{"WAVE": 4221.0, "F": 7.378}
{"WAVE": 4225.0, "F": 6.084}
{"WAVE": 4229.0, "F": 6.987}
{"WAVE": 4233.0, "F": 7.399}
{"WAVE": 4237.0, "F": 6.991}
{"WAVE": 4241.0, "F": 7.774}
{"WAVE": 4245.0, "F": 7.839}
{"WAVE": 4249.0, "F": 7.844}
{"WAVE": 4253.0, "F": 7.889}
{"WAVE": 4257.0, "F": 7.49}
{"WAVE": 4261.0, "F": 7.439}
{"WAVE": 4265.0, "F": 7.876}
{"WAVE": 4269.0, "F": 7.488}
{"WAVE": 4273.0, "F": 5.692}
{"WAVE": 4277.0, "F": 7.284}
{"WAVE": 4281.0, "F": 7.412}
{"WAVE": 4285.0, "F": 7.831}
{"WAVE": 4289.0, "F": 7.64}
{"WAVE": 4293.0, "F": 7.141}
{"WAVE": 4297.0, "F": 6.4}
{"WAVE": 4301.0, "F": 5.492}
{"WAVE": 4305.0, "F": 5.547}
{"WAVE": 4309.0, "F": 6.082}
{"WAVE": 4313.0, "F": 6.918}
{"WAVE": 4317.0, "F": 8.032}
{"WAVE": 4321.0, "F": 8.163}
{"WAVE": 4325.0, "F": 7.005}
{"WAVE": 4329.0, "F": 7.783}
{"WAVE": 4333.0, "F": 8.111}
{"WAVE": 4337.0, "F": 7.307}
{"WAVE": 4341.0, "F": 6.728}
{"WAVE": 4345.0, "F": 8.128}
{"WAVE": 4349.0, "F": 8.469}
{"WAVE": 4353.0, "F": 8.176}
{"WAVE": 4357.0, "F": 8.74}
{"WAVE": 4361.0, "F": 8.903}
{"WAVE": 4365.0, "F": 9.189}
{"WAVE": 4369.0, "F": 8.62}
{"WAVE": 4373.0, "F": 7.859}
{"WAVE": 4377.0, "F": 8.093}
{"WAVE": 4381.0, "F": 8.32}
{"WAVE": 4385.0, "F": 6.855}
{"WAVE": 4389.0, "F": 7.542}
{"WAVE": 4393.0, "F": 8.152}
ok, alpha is -0.862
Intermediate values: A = 0.862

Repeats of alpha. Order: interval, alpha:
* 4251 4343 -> -0.852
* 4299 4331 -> -0.833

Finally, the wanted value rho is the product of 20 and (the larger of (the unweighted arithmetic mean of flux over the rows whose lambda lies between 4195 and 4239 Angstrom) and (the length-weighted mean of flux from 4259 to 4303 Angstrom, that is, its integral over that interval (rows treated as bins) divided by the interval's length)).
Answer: 141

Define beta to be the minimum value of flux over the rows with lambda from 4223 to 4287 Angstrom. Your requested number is 5.692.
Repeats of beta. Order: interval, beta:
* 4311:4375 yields 6.728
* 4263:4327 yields 5.492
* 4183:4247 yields 6.084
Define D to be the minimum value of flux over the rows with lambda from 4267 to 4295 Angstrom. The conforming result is 5.692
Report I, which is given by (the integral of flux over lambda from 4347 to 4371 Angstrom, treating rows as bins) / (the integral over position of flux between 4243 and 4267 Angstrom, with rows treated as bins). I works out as 1.12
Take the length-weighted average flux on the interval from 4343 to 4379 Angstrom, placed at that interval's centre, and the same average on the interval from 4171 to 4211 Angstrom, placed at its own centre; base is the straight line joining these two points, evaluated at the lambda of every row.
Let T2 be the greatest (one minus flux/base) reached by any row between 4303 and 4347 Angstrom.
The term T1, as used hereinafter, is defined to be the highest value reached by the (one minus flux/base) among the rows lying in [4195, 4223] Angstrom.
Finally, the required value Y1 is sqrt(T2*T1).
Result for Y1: 0.199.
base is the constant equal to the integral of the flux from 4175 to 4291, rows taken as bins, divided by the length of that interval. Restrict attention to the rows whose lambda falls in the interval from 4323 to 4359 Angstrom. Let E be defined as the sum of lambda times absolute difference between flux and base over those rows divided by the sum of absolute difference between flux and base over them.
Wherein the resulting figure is 4345.6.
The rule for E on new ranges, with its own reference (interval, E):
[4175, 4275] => 4235.2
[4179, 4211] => 4196.7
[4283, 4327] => 4305.4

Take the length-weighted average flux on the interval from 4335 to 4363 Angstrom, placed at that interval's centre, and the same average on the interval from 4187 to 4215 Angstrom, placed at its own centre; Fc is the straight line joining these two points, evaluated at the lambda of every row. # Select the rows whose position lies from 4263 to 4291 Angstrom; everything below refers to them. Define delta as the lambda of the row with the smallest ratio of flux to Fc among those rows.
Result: 4273.0 Angstrom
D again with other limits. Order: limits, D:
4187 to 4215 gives 6.19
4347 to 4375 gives 7.859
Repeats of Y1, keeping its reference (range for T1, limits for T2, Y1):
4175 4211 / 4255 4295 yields 0.184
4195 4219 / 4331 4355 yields 0.156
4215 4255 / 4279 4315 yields 0.228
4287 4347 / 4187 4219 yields 0.200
